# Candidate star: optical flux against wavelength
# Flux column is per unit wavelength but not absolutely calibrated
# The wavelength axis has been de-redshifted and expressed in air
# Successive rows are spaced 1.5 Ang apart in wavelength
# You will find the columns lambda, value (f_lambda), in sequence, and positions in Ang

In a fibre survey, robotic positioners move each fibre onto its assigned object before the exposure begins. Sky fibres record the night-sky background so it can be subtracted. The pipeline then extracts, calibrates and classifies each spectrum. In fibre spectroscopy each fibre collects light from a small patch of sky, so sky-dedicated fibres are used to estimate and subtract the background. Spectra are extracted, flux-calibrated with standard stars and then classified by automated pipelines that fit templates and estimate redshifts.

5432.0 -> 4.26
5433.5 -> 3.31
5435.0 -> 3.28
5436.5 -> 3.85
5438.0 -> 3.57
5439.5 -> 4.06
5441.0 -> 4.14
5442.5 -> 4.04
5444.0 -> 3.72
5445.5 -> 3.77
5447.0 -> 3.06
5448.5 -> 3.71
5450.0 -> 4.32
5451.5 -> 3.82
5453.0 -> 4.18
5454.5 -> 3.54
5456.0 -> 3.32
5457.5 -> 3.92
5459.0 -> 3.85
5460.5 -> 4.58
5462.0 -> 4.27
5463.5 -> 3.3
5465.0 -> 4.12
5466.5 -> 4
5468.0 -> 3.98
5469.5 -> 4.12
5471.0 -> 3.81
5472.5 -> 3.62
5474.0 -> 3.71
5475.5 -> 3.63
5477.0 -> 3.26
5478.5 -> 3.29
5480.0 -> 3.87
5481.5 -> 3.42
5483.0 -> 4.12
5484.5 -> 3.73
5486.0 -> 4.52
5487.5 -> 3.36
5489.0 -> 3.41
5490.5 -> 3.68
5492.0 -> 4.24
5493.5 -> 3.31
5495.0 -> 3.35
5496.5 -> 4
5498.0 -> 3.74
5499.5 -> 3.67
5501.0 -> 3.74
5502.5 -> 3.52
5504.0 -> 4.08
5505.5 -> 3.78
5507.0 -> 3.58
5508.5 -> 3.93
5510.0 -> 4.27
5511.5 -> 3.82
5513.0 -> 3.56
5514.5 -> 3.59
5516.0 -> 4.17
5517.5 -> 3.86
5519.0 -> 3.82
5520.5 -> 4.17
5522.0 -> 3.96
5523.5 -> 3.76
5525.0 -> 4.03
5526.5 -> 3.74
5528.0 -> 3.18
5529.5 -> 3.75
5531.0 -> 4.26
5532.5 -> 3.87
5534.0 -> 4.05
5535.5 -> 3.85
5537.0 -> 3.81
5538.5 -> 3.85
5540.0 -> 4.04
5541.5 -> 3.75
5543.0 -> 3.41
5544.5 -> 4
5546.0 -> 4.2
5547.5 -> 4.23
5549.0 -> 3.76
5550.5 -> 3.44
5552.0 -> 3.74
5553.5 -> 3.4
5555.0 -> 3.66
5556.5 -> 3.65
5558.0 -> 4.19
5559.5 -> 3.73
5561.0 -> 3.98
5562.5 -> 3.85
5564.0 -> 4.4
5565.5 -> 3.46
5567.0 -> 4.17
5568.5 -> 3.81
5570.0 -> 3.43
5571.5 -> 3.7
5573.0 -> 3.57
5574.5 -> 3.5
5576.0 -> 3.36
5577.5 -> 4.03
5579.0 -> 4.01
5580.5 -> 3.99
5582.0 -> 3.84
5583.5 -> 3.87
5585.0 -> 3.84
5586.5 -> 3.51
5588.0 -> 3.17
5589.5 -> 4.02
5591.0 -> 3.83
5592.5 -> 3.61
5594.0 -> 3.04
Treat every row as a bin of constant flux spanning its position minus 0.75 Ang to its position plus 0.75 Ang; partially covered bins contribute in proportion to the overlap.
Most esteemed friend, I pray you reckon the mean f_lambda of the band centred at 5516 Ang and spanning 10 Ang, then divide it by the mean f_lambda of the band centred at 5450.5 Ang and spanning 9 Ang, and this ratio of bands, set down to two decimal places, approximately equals 1.02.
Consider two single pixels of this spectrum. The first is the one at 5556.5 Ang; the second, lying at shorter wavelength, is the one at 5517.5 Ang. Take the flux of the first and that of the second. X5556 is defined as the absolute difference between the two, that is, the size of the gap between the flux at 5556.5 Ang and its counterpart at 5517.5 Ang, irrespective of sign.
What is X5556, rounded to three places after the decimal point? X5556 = 0.210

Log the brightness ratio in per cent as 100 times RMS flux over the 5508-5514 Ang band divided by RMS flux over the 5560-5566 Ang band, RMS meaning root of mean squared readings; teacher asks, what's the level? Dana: 99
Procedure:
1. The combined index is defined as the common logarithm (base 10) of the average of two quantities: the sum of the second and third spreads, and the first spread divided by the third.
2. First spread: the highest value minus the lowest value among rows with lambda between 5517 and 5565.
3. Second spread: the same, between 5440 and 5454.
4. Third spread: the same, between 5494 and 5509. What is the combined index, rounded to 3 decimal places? 0.263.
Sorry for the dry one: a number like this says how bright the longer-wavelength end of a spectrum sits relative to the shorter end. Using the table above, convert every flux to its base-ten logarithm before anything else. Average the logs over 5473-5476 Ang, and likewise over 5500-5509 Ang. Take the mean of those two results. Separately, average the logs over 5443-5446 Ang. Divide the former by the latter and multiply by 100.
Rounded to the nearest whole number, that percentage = 99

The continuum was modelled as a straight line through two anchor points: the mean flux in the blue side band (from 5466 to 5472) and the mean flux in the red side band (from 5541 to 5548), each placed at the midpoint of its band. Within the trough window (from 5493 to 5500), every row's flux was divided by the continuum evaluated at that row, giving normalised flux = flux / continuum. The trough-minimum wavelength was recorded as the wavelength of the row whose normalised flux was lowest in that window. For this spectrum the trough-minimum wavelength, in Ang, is 5493.5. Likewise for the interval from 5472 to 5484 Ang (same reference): 5477.0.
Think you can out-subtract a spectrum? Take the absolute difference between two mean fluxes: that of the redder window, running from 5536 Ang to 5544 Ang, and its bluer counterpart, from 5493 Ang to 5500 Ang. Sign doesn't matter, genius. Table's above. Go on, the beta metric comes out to 0.16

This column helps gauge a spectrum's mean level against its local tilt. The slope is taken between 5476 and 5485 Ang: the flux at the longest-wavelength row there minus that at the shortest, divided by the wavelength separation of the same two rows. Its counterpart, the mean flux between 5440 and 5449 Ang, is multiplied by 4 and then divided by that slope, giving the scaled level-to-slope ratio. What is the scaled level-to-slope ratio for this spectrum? 239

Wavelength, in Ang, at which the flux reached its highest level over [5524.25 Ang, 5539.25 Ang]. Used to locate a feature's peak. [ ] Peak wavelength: 5531.0 Ang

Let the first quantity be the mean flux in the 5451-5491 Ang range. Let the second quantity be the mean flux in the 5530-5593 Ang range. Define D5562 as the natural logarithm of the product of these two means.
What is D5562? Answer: 2.670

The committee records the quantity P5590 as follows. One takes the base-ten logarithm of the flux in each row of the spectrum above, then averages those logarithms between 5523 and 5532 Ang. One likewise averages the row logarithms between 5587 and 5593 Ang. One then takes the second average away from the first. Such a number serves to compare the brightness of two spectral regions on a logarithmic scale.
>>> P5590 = 0.02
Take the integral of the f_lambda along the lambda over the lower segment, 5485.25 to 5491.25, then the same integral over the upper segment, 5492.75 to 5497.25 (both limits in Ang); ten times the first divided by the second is 14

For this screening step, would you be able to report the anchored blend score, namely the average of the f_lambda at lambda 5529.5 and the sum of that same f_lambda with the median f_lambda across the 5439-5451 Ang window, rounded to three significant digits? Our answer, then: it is 5.70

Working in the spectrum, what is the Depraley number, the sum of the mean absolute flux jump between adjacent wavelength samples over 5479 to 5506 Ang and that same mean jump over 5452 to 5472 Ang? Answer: 0.85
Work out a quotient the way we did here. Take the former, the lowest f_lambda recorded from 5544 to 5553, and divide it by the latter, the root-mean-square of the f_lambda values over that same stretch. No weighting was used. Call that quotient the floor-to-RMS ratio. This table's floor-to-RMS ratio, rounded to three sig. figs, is 0.881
